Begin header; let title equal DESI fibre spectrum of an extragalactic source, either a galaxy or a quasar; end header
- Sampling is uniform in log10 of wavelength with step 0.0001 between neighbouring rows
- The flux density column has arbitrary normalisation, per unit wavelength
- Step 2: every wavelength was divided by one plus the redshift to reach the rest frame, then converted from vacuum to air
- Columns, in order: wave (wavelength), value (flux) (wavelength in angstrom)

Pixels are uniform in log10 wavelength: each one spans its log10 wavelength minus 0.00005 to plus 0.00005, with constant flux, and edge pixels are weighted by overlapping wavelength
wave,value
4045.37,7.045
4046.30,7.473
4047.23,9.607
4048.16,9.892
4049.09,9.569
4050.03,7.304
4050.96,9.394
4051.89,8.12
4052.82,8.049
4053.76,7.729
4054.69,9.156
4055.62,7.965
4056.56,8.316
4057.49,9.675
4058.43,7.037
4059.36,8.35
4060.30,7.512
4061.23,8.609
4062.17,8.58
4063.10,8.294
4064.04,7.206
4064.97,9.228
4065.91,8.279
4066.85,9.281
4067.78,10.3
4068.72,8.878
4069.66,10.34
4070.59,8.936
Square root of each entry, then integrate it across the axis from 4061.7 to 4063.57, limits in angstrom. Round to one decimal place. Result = 5.4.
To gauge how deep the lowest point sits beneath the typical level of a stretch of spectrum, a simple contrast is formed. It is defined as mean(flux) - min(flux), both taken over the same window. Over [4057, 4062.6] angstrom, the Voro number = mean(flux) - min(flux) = 1.3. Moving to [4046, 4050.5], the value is 1.5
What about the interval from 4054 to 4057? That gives 0.5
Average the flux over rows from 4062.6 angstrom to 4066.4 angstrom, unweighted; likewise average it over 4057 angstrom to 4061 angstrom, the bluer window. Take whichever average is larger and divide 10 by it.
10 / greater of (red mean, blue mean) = 1.21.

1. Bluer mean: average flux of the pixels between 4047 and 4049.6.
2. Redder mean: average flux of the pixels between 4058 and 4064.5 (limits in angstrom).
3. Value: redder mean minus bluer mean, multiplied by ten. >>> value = -17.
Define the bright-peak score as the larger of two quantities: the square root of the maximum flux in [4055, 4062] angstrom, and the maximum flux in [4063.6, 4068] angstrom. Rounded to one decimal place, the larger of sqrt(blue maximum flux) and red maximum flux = 10.3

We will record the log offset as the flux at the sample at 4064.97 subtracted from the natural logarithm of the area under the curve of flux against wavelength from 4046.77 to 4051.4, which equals -5.5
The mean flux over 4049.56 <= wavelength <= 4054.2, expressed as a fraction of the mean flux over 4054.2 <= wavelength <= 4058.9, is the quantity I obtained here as 0.96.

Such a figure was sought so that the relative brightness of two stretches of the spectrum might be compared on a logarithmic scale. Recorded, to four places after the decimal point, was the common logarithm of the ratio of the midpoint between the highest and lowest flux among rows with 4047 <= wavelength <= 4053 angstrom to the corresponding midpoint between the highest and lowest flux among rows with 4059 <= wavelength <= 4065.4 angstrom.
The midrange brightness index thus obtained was 0.0197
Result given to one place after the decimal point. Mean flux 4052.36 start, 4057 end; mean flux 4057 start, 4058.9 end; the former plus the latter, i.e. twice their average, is 16.6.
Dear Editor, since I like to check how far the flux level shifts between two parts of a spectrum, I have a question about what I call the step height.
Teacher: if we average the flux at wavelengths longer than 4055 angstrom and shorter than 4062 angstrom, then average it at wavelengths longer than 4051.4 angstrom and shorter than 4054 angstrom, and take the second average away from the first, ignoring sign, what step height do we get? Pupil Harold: 0.24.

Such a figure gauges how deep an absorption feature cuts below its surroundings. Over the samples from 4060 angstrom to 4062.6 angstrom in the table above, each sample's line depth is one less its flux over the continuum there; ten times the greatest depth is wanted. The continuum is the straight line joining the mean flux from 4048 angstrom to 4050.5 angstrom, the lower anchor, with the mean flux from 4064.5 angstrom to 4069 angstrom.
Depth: 1.7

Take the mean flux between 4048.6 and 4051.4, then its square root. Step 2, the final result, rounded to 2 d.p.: 2.96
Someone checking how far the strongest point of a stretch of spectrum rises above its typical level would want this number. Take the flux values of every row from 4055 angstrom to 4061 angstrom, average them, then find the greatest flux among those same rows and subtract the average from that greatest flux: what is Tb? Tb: 1.5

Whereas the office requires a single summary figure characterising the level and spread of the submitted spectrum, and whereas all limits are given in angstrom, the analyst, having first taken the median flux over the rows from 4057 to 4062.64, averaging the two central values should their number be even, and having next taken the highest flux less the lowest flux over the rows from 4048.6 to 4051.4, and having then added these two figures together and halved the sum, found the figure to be 5.4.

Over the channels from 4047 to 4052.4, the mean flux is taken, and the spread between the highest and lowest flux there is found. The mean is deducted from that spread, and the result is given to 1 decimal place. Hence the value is -6.4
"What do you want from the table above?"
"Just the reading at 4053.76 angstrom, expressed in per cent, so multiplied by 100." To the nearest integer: 773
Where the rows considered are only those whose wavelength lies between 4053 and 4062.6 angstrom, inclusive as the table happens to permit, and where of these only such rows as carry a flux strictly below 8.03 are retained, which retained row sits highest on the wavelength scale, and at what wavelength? 4060.30 angstrom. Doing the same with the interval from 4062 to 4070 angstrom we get 4064.04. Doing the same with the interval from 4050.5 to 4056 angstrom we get 4055.62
